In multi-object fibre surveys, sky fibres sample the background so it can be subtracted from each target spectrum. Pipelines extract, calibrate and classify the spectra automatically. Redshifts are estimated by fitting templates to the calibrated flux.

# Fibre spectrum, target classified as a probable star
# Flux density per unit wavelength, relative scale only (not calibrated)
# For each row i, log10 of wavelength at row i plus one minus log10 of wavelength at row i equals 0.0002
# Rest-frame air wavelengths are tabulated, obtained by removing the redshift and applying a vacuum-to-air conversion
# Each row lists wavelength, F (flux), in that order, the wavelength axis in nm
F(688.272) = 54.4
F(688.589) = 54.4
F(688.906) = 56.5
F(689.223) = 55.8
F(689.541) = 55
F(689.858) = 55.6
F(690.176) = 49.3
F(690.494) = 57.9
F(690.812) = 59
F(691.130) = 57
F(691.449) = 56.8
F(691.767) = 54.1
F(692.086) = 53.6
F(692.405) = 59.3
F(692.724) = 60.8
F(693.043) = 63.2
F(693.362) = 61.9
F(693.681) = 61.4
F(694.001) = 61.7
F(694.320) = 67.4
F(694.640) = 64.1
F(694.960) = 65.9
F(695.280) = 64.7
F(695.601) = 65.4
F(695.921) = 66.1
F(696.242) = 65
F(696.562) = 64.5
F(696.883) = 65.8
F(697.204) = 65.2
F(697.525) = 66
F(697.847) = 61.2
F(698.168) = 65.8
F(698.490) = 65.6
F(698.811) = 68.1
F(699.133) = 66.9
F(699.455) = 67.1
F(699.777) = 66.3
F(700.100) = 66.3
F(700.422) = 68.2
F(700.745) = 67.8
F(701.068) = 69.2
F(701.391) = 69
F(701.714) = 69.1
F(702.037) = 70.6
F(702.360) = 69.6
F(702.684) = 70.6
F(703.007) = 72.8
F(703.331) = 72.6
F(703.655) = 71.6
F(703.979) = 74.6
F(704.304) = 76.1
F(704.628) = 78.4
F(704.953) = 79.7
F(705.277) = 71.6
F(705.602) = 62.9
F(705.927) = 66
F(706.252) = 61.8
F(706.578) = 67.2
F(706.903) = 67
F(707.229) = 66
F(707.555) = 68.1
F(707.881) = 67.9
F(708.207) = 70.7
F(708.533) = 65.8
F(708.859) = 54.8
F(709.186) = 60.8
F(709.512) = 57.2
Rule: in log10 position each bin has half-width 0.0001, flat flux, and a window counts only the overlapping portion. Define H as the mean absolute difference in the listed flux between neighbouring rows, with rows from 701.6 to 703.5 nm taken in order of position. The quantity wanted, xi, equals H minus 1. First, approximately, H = 1.2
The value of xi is 0.2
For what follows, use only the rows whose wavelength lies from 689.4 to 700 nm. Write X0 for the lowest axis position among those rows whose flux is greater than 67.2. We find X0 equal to 694.320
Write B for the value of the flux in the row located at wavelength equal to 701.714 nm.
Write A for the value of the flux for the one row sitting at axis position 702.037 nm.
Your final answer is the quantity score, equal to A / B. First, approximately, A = 70.6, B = 69.1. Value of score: 1.02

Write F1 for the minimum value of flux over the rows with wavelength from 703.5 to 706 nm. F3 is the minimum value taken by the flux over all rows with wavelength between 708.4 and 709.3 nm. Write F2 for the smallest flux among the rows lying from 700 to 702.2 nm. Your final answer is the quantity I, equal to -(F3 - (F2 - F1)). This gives -51.4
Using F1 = 62.9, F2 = 66.3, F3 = 54.8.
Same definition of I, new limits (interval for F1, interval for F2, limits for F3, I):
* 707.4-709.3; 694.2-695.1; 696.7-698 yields -51.9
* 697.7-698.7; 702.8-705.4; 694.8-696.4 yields -54.3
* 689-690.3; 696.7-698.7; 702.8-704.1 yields -59.7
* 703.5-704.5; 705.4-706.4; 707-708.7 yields -75.6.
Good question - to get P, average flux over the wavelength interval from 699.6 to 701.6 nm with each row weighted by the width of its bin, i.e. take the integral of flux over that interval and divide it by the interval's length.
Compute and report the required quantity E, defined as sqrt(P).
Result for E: 8.23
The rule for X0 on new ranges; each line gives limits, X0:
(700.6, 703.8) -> 700.745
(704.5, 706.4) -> 704.628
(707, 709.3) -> 707.555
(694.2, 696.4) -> 694.320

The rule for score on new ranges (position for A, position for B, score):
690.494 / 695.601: 0.89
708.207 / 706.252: 1.14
